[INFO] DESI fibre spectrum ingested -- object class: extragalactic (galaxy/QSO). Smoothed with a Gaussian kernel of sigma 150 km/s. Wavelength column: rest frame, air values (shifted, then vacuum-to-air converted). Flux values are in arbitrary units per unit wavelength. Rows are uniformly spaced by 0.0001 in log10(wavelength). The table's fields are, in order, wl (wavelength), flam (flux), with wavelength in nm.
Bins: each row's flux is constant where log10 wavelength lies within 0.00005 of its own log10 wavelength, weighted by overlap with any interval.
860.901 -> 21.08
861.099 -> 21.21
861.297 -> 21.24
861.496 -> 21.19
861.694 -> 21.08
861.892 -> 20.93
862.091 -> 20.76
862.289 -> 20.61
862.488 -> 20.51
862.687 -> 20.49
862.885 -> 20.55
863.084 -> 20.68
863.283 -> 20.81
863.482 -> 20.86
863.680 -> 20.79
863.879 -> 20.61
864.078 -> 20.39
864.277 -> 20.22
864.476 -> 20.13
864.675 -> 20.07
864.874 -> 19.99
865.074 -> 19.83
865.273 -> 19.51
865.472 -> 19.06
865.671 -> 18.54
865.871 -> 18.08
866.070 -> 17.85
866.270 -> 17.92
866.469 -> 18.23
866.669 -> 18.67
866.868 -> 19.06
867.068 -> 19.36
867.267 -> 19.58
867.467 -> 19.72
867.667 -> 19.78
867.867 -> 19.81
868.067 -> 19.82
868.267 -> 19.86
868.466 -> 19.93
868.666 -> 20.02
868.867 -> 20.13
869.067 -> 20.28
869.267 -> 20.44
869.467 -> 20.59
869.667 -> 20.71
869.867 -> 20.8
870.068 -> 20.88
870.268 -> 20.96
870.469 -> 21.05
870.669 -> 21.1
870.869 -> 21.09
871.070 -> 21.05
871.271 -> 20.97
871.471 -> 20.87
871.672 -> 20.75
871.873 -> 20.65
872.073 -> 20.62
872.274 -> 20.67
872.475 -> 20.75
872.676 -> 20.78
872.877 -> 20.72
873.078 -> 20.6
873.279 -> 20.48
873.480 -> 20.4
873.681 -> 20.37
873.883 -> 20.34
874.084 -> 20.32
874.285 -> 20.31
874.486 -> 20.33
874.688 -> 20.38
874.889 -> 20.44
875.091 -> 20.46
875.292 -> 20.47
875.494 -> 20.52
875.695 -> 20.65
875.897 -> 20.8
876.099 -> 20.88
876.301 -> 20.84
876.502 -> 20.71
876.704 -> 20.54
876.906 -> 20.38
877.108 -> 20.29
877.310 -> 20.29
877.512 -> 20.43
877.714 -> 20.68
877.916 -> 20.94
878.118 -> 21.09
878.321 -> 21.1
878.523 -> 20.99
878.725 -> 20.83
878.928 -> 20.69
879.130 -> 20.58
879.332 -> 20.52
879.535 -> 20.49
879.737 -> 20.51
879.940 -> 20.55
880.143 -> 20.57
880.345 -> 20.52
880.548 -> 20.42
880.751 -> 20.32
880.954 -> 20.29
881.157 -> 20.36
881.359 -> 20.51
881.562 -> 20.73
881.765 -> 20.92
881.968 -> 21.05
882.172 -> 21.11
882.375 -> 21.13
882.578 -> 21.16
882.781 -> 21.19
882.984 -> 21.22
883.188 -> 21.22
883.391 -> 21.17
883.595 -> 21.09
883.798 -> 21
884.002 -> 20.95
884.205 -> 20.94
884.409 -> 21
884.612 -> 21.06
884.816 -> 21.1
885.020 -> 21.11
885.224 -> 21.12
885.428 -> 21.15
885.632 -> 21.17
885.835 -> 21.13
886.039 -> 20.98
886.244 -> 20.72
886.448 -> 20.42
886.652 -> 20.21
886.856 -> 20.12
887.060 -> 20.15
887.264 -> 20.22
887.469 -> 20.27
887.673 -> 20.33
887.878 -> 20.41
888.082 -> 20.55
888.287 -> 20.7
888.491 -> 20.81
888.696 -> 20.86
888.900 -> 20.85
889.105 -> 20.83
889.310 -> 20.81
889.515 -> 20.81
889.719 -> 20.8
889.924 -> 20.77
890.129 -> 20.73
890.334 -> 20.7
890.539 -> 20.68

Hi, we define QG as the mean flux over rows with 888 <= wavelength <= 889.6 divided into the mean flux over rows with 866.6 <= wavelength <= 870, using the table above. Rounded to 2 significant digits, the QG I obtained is 0.96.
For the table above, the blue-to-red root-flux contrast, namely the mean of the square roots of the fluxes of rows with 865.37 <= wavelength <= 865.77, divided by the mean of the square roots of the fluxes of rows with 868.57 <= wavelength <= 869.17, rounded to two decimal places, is 0.97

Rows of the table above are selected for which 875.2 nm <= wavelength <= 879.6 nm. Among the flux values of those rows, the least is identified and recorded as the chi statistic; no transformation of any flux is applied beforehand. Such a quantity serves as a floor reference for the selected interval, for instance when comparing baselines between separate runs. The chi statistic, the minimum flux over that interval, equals 20.29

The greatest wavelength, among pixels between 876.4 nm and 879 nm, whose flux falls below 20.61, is 877.512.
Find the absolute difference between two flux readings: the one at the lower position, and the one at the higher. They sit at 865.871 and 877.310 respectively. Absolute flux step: 2.2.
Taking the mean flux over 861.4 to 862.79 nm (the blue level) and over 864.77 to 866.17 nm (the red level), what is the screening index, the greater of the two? 20.80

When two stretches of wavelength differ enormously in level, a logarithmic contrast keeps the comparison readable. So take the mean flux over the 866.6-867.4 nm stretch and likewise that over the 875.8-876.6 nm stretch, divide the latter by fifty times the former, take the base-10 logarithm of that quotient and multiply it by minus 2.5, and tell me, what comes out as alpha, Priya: 4.16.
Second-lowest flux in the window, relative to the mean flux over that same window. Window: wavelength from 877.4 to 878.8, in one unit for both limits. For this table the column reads 0.991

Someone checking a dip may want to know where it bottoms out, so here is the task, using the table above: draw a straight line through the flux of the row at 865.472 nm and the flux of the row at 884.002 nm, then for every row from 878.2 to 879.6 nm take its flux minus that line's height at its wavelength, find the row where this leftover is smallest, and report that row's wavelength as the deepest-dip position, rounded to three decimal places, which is 879.535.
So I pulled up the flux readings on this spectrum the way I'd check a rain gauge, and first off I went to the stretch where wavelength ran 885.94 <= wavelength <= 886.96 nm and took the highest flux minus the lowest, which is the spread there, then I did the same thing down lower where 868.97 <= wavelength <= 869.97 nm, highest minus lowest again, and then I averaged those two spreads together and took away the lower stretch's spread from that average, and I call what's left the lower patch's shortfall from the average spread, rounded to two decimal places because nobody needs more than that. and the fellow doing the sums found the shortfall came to 0.17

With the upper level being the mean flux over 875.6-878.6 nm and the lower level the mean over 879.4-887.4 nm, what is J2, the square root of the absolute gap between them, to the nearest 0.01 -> 0.30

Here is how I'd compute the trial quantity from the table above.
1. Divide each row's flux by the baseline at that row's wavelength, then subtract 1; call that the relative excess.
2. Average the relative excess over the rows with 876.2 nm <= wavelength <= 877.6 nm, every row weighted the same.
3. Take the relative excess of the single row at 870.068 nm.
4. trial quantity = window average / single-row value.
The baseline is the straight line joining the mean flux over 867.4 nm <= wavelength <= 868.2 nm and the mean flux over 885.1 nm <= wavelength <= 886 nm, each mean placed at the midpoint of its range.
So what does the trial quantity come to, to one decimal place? 0.0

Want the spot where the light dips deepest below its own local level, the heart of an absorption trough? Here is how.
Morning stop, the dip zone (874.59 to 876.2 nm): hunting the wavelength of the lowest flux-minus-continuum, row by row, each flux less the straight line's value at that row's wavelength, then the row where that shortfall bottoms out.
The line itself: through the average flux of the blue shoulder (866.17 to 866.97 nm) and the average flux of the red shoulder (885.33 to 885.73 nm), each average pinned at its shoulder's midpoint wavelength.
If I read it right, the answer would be 874.688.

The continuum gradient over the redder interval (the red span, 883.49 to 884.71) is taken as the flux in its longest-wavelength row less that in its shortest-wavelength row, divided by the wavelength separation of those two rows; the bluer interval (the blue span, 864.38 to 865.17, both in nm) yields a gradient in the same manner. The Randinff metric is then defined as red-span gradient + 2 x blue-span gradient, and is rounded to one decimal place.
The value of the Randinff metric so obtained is -1.0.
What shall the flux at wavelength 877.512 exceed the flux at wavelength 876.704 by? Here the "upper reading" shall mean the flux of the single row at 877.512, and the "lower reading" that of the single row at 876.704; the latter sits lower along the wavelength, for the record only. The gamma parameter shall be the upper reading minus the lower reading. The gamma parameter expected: -0.11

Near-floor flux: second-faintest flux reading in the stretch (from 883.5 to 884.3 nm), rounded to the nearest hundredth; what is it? 20.95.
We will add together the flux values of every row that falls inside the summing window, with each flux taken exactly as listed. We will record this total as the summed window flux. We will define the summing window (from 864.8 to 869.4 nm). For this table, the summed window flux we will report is 445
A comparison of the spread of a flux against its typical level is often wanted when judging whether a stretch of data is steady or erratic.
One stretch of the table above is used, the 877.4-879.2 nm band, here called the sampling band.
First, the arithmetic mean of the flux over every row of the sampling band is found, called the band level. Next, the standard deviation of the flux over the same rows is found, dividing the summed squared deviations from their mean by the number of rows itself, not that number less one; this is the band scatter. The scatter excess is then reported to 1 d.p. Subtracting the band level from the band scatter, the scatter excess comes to -20.6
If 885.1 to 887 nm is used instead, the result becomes -20.4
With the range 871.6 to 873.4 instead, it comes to -20.6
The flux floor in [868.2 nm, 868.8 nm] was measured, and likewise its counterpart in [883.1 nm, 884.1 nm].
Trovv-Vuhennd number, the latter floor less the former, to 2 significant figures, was 1.1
